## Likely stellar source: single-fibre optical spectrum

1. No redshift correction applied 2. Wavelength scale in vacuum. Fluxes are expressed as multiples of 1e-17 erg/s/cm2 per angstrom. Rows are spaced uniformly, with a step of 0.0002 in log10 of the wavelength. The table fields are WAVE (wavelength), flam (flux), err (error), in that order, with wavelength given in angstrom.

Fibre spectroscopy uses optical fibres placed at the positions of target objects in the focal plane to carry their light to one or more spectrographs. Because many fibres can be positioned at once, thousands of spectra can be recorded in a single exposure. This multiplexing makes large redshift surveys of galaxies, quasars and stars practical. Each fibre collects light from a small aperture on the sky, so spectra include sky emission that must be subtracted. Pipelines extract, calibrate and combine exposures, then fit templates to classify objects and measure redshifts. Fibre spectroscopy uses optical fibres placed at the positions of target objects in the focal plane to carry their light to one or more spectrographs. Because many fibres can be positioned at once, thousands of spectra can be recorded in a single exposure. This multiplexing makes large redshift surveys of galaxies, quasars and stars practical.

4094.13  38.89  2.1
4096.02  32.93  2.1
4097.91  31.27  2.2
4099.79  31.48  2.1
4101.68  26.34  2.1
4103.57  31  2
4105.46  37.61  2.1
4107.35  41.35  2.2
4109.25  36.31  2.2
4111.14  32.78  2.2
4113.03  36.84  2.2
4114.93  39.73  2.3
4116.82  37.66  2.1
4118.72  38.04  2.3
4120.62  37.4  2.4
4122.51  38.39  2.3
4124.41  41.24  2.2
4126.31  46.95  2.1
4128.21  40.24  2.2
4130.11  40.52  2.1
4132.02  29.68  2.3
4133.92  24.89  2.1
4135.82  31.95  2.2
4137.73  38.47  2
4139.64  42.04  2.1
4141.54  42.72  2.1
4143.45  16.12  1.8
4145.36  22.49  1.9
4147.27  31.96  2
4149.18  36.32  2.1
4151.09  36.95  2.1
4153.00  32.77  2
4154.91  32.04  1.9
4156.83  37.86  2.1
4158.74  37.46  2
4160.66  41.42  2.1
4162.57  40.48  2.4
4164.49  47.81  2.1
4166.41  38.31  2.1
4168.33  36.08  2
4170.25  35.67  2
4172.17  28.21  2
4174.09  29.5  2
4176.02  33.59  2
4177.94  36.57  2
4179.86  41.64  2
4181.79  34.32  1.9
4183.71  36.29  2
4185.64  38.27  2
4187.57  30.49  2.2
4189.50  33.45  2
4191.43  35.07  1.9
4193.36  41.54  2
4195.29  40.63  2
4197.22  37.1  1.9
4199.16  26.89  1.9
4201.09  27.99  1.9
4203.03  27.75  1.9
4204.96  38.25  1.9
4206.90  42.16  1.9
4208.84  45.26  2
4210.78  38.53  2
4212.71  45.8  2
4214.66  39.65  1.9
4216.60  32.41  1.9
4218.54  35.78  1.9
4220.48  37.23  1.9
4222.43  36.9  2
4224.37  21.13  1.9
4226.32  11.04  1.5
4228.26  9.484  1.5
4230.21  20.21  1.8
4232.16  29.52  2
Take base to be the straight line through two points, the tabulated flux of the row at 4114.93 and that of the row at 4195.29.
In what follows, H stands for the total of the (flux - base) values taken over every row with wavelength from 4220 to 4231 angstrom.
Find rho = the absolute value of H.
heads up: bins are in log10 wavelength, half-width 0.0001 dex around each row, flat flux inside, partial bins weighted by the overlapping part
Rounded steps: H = -110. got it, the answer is 110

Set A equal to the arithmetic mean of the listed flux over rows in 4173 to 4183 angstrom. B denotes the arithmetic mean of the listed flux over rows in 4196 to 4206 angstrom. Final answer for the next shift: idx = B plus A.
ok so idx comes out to 67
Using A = 35.1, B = 31.6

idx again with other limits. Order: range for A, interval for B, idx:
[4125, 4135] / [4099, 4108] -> 70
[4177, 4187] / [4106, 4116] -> 75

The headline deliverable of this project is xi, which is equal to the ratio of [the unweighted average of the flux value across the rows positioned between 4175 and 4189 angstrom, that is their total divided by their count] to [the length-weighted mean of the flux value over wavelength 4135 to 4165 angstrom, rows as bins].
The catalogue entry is 1.01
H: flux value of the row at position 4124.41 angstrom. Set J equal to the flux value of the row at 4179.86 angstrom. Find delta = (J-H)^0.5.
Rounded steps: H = 41.24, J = 41.64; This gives 0.6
